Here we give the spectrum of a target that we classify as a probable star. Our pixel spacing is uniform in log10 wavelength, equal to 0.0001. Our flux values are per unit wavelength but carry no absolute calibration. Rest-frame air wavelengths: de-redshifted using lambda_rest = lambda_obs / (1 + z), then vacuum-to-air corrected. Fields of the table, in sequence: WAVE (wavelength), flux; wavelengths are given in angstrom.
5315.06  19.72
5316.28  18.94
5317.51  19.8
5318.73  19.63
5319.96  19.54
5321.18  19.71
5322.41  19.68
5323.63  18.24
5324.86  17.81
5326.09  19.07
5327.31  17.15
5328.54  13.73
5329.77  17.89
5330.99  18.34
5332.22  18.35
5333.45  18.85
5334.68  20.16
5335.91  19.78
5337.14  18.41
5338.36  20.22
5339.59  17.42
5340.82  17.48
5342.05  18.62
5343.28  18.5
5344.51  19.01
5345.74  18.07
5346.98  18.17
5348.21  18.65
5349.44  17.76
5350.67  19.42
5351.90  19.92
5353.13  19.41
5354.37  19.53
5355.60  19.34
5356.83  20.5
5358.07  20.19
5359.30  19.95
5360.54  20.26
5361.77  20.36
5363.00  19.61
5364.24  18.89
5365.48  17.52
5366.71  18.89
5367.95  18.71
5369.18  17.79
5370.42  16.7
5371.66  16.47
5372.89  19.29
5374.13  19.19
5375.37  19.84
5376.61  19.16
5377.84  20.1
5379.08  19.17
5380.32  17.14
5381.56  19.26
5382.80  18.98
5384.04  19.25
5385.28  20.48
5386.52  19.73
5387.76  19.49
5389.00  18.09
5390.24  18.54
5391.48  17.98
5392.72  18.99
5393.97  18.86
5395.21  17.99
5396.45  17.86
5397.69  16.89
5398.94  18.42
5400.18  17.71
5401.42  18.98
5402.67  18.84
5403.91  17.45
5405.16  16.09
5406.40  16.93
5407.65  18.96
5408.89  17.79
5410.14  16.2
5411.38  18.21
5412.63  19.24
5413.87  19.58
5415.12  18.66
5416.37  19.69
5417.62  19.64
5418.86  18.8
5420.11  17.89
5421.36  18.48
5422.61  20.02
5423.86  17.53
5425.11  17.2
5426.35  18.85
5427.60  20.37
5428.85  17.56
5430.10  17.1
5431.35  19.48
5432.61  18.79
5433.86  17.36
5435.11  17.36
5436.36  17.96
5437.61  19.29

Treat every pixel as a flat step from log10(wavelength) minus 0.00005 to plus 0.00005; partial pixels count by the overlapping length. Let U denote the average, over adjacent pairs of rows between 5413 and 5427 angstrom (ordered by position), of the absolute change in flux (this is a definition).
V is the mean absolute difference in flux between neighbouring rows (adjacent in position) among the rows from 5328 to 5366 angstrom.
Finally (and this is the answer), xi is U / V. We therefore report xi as 1.24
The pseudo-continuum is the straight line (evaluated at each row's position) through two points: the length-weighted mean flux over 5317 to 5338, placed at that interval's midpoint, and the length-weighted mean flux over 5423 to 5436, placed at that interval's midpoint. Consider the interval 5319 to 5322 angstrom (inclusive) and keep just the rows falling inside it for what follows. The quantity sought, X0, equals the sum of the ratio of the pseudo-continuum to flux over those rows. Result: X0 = 1.90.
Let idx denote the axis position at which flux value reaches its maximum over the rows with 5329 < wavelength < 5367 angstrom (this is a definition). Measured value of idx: 5356.83 angstrom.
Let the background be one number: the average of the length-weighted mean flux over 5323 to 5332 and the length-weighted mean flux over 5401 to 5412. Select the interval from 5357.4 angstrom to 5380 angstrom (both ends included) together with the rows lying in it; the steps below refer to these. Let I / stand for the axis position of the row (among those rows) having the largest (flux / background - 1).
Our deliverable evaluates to 5361.77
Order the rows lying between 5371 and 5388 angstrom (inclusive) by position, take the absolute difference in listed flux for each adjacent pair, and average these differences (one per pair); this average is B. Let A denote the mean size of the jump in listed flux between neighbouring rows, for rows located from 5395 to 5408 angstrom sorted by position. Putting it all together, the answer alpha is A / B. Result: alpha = 1.03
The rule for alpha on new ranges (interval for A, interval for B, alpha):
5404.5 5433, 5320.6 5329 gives 0.87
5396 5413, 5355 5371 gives 1.74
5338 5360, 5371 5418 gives 0.71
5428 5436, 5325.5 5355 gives 0.91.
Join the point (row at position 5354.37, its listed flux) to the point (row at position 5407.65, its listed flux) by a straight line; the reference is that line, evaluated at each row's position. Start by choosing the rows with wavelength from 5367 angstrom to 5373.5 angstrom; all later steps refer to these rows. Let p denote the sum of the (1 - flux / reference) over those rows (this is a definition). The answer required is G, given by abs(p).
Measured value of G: 0.40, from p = 0.4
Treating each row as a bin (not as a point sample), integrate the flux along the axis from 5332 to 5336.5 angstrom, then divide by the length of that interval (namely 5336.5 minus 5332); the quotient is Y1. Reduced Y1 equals 19.3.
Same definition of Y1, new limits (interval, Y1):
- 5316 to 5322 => 19.5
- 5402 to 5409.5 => 17.7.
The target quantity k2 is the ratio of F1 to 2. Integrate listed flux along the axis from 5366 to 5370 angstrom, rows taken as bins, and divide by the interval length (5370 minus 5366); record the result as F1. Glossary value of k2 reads 9.2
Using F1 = 18.4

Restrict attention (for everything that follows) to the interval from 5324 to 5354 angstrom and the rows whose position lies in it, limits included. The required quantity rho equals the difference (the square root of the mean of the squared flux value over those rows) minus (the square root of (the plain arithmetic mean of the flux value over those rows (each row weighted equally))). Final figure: 14.2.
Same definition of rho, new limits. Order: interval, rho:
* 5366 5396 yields 14.4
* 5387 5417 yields 14.0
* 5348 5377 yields 14.7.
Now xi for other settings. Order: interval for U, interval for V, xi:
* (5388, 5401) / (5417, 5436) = 0.56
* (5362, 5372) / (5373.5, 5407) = 0.95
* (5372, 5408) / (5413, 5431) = 0.77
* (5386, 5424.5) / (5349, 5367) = 1.48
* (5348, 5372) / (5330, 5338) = 0.93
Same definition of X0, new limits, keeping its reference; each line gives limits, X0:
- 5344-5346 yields 2.00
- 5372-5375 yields 1.92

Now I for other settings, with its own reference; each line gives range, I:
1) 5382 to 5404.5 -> 5385.28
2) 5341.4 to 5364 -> 5356.83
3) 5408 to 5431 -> 5427.60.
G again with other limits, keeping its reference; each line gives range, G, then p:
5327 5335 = 0.71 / 0.7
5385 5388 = 0.11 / -0.1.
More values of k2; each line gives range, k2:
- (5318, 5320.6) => 9.8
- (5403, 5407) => 8.5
